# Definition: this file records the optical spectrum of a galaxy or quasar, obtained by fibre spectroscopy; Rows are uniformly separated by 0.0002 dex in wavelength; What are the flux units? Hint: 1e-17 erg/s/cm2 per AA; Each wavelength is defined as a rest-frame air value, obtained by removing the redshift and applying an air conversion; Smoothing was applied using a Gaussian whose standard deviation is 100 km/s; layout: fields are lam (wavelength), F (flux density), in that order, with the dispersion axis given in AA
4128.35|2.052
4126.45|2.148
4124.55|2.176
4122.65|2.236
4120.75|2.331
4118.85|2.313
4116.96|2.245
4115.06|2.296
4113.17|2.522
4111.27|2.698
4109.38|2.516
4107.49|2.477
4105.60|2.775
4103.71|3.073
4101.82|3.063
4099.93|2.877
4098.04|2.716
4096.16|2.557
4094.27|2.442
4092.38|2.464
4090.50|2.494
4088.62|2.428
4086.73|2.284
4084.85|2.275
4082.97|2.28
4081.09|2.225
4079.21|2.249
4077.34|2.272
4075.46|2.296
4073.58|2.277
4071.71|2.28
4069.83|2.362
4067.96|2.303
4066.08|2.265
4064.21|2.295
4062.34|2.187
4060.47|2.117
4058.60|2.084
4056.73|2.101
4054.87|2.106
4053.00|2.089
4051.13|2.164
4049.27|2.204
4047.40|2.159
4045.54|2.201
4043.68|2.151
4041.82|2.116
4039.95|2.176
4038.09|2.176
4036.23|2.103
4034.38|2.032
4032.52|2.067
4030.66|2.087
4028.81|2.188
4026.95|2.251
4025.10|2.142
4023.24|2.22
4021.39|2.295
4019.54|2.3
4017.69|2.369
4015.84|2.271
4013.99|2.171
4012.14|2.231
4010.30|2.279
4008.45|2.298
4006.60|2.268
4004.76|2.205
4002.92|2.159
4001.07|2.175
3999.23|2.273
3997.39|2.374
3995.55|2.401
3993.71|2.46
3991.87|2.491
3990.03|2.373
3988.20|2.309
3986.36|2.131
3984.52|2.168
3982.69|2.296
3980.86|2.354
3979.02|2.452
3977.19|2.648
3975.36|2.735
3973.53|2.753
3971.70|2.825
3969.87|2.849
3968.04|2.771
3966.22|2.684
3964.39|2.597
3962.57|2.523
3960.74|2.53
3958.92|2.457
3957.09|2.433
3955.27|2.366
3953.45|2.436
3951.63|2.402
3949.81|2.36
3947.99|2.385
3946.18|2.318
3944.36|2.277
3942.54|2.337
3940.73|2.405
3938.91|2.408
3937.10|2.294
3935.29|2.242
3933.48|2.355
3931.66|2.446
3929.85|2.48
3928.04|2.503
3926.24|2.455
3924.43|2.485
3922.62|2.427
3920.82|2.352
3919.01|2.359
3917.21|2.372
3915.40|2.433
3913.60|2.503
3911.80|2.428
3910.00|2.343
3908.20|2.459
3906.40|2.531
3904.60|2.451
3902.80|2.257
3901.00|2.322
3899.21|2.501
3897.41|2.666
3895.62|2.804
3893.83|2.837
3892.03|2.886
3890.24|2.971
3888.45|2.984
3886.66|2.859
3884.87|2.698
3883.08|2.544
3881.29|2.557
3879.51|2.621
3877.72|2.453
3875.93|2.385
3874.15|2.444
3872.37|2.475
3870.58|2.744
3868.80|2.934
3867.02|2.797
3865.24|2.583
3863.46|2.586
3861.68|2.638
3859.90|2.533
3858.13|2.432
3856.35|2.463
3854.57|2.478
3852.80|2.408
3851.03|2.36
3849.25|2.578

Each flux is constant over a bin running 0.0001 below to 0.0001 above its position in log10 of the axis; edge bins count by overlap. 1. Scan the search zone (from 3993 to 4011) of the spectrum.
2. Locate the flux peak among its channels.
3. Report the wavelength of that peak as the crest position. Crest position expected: 3993.71 AA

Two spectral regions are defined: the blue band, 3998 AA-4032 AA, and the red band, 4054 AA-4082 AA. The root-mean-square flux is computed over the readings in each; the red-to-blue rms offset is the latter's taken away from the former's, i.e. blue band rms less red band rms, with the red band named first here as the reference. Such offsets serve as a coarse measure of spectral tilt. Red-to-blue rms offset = 0.0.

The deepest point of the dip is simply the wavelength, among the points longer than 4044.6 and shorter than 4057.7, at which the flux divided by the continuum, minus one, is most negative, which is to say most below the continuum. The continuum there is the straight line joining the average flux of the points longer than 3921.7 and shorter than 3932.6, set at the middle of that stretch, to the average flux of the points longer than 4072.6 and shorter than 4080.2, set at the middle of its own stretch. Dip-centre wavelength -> 4053.00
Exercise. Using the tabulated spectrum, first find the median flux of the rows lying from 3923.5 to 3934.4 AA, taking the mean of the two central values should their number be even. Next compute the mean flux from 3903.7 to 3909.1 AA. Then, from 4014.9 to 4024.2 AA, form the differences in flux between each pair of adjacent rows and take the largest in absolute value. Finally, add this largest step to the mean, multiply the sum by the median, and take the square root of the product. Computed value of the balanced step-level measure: 2.52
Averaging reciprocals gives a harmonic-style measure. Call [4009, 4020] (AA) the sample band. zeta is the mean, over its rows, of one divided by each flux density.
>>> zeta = 0.441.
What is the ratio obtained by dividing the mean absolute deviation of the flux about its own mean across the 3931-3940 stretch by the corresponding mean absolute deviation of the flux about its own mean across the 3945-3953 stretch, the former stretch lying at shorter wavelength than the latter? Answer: 2.4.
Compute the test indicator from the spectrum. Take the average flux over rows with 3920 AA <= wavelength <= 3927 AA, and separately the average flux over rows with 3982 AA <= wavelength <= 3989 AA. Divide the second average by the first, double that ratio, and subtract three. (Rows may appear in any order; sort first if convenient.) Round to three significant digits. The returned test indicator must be -1.17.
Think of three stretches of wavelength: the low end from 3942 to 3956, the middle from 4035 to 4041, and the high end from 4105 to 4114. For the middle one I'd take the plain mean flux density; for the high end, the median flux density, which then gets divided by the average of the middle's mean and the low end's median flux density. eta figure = 1.12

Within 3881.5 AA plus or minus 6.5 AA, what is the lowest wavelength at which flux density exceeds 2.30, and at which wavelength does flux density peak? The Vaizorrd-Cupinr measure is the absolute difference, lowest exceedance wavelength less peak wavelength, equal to 10.7 AA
